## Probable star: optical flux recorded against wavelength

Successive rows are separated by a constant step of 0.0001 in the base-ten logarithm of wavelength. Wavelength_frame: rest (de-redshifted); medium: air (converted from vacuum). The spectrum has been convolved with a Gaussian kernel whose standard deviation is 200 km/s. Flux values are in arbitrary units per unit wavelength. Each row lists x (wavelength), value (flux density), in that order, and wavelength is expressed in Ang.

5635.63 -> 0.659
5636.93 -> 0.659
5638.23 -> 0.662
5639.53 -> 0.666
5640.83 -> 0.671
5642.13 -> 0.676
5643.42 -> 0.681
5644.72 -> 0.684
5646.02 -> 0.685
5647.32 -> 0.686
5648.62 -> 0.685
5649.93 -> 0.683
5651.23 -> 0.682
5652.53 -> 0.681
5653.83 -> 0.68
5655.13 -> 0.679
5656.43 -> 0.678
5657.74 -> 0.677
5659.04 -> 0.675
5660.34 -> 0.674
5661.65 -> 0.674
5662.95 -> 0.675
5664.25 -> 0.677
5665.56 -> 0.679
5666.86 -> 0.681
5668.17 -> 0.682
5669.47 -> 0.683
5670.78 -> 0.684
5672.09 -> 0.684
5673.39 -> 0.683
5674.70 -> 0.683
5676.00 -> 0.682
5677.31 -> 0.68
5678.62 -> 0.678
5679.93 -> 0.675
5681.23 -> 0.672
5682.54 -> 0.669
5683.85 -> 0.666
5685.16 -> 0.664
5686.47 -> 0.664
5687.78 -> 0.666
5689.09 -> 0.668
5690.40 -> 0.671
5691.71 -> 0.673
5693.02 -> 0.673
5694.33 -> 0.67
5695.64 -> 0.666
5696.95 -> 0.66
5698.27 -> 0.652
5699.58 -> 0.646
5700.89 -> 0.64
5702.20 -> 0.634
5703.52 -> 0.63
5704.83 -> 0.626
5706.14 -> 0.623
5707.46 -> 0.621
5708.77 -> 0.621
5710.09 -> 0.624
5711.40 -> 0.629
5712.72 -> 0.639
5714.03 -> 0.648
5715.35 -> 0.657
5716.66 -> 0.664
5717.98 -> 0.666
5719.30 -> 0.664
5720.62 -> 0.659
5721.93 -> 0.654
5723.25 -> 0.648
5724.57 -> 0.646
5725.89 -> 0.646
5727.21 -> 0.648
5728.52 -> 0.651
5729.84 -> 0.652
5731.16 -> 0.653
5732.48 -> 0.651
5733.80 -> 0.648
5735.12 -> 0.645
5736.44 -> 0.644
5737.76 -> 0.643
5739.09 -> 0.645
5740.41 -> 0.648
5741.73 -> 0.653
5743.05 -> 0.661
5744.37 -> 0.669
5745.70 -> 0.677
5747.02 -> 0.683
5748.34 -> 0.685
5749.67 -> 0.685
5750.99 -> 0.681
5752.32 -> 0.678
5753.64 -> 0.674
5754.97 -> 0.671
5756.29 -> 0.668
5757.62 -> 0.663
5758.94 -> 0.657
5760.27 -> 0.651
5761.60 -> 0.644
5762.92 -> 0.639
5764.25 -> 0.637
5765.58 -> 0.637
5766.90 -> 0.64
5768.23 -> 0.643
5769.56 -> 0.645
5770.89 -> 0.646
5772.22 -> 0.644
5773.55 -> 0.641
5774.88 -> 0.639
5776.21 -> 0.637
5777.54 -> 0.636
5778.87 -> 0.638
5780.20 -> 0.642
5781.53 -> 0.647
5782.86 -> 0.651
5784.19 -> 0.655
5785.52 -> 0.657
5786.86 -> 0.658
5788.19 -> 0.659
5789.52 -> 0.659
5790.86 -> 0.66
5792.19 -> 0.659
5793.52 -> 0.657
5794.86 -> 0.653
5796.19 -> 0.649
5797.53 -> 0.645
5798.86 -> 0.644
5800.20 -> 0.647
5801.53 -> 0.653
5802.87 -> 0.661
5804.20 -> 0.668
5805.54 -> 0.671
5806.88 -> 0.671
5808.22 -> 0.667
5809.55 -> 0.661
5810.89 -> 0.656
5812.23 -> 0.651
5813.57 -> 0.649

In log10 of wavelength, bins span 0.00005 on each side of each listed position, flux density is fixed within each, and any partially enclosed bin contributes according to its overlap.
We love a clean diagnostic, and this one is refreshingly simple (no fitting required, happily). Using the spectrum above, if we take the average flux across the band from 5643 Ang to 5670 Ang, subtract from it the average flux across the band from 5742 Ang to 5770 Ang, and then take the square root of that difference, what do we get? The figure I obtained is 0.14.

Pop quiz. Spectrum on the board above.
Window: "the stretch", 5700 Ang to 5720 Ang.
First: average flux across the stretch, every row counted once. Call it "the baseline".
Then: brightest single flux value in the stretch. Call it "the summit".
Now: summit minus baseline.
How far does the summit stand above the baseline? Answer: 0.027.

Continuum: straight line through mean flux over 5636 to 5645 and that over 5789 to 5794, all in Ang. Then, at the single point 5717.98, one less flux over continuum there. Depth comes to -0.002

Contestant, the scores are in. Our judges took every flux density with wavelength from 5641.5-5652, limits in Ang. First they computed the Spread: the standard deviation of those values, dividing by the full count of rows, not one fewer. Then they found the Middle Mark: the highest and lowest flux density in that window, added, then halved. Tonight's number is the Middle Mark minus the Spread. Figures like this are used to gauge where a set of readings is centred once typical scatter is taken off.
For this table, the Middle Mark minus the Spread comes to 0.678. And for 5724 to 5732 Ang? 0.647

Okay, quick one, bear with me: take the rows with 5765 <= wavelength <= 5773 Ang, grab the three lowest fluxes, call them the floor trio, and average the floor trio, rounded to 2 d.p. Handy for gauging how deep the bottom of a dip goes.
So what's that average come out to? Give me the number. 0.64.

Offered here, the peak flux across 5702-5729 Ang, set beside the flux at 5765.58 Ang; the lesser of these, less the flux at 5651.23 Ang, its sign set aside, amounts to 0.045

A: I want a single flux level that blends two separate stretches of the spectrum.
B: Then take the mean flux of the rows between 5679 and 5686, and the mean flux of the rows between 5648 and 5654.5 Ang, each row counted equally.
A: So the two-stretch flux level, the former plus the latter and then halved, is 0.676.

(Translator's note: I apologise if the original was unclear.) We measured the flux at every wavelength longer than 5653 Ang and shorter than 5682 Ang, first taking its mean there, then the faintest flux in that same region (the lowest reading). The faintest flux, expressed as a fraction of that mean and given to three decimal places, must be 0.990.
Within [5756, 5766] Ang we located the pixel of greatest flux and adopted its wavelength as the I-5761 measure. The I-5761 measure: 5756.29 Ang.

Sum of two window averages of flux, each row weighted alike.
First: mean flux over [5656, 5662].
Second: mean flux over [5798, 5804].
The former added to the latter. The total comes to 1.33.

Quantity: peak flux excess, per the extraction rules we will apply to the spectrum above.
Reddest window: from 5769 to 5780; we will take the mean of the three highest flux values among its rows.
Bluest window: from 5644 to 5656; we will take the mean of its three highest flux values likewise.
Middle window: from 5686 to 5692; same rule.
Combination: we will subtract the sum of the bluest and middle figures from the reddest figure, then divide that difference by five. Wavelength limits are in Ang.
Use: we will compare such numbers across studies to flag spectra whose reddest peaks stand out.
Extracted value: -0.142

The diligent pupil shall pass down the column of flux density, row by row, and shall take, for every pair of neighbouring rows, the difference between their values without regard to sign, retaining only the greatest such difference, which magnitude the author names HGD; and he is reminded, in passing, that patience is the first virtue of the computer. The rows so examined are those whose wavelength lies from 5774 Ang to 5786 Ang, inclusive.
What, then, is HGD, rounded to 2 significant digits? 0.0050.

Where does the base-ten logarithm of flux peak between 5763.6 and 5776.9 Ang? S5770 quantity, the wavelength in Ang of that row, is 5770.89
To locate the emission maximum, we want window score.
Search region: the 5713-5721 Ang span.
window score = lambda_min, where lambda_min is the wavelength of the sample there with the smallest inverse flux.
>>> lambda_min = 5717.98 Ang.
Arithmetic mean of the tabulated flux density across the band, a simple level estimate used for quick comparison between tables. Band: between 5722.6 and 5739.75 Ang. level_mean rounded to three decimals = 0.648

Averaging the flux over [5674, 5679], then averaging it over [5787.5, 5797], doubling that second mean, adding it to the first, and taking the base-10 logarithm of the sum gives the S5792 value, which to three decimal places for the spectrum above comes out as 0.300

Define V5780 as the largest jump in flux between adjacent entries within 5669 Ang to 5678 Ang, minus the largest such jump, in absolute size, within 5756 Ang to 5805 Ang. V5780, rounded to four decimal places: -0.0060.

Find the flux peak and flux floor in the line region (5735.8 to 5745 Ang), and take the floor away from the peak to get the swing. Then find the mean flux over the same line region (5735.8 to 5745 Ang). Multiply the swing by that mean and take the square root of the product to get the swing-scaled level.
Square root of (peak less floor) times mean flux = 0.130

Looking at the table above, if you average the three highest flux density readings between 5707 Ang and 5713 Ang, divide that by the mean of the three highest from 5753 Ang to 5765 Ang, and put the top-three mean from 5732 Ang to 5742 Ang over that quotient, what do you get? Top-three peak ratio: 0.692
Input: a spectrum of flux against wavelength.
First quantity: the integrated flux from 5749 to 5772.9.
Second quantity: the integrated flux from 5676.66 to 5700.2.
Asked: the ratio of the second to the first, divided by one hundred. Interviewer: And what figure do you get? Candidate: 0.0100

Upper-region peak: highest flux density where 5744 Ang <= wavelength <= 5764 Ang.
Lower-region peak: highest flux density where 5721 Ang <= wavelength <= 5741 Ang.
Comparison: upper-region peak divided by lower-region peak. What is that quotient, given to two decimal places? 1.05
